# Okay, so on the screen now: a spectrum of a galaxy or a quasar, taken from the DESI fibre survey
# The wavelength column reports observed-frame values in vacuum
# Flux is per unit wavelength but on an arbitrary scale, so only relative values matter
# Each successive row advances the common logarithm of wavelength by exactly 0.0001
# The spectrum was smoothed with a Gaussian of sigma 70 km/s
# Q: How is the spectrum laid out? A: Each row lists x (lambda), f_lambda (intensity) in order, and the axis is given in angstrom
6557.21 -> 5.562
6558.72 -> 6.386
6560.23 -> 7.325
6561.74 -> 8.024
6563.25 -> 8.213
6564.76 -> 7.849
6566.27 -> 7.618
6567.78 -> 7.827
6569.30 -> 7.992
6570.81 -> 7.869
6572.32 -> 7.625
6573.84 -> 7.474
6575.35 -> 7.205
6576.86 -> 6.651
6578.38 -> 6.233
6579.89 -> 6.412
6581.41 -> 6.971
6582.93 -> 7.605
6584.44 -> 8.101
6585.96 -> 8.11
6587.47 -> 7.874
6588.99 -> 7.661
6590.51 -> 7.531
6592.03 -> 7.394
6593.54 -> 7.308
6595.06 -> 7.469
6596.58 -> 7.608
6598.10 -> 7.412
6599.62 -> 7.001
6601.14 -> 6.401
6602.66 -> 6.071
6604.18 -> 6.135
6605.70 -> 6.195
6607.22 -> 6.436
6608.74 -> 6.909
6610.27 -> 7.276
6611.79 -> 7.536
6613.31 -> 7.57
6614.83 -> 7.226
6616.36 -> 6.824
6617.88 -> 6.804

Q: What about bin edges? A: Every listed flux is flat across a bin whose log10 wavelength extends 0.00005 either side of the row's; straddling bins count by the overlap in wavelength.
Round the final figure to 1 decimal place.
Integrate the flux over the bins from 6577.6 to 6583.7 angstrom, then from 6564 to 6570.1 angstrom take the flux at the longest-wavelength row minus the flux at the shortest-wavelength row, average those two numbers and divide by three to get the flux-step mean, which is 6.9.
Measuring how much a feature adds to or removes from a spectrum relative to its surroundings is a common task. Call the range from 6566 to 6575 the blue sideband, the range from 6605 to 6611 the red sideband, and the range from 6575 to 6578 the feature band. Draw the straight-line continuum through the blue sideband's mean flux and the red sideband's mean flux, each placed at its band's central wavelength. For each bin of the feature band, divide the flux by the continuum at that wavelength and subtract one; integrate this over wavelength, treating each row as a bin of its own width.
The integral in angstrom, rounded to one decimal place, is -0.3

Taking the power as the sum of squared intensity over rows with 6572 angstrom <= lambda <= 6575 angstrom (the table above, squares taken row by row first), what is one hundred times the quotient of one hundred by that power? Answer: 88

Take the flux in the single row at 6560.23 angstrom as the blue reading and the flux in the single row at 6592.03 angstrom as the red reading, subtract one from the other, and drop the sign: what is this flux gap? 0.1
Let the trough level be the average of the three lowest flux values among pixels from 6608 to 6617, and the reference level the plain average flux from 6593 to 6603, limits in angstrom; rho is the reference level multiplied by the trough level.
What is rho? 49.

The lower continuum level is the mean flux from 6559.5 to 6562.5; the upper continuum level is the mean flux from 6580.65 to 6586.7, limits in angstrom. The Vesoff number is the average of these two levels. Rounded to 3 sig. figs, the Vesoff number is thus 7.69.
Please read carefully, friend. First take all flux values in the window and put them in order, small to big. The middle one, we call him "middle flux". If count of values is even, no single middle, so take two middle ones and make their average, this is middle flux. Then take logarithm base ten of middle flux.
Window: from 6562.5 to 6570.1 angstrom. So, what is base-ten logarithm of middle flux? 0.89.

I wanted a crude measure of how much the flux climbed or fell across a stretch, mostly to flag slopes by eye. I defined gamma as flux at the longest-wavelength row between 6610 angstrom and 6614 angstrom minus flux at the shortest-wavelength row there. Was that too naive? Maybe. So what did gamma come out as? 0.3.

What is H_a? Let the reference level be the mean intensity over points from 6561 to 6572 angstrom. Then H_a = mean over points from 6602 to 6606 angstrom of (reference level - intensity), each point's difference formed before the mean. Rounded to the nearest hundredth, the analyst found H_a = 1.78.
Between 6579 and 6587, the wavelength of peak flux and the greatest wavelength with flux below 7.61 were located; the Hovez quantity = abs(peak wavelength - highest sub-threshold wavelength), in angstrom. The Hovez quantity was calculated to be 3.0 angstrom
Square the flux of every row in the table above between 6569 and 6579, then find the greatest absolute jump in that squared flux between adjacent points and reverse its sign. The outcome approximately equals -7.7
